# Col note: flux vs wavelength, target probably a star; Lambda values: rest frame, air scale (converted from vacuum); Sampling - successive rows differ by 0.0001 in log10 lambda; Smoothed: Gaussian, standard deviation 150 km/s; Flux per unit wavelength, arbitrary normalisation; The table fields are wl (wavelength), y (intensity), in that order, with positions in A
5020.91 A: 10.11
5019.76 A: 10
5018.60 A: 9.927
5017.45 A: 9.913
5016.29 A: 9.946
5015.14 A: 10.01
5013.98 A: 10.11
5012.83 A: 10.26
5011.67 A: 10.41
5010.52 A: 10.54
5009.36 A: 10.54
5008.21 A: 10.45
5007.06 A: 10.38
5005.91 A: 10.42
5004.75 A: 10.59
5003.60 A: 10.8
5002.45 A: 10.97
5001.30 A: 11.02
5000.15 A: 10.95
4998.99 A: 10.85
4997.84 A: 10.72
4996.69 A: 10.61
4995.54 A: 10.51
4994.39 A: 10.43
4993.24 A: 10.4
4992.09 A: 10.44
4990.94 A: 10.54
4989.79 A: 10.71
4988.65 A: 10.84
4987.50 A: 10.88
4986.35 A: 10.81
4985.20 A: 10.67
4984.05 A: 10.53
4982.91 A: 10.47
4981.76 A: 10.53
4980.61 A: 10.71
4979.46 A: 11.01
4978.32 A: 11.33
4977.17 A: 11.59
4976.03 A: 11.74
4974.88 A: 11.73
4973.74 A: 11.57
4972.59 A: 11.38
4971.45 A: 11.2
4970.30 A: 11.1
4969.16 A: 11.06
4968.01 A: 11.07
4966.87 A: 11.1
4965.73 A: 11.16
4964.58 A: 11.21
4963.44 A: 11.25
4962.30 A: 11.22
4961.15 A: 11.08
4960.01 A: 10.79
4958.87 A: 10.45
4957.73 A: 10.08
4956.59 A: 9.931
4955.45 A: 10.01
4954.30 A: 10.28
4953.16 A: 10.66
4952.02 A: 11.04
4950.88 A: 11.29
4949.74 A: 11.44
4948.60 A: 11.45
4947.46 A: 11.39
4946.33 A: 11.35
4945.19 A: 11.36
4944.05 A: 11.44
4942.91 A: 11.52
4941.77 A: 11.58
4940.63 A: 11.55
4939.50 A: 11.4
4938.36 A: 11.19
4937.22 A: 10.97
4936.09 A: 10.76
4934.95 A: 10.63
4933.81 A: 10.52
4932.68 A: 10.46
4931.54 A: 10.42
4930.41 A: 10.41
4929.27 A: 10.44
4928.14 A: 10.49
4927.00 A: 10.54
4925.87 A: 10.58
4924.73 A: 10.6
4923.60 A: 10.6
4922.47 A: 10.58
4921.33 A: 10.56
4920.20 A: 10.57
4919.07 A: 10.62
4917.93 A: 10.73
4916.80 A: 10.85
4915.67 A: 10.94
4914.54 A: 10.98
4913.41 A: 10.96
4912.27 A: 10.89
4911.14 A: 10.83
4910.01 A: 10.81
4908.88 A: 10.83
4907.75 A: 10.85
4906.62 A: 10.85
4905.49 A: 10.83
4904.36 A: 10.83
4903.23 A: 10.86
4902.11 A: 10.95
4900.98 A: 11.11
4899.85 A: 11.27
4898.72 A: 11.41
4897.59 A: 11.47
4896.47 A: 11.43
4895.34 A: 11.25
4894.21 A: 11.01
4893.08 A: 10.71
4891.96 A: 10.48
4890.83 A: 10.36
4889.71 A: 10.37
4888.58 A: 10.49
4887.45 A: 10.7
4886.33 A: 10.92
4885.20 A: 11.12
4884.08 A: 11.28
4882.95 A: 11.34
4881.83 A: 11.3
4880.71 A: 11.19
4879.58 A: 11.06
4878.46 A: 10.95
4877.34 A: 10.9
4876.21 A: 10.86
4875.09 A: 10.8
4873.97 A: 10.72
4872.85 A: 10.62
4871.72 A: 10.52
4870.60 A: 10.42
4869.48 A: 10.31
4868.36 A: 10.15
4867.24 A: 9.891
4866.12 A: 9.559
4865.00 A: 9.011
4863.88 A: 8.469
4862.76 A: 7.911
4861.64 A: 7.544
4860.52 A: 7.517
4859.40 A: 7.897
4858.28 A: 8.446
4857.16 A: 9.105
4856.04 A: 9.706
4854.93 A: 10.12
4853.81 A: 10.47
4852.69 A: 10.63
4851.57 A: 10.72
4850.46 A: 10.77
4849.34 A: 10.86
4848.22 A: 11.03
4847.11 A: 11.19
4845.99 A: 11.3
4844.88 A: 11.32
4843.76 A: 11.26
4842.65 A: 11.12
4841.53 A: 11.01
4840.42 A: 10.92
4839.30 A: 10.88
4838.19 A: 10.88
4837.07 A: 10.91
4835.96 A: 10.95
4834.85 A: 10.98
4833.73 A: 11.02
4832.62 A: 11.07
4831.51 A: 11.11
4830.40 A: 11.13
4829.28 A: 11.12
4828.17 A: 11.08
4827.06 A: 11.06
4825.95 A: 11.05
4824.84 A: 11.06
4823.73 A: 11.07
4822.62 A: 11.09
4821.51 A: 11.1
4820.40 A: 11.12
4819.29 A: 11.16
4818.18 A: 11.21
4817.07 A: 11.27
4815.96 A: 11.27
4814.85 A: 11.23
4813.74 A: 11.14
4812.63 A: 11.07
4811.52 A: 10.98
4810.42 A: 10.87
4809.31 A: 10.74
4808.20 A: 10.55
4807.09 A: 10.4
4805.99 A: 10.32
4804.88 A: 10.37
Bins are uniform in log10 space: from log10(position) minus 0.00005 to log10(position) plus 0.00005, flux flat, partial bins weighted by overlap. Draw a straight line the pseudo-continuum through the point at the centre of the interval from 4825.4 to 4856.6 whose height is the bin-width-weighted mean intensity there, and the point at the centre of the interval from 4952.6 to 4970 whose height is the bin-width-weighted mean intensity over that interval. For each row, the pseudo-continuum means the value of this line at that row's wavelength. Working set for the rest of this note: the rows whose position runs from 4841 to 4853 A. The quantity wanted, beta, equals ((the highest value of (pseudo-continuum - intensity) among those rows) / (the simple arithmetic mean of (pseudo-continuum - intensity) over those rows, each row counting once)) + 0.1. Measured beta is -2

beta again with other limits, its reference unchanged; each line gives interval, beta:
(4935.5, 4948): 0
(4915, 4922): 3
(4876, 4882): 0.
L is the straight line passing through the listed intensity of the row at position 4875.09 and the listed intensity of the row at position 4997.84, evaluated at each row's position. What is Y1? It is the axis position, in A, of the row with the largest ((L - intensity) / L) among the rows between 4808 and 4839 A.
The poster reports 4808.20 A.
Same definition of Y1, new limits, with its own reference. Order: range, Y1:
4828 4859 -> 4858.28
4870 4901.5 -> 4890.83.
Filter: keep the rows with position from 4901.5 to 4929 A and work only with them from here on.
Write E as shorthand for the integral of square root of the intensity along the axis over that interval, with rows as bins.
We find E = 90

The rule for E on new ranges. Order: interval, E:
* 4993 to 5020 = 87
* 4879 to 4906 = 90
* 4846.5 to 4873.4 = 84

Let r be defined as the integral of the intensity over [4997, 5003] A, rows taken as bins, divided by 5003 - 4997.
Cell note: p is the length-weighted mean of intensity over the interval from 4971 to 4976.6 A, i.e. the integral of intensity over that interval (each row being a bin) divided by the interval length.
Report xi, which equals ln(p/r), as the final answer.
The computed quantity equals 0.059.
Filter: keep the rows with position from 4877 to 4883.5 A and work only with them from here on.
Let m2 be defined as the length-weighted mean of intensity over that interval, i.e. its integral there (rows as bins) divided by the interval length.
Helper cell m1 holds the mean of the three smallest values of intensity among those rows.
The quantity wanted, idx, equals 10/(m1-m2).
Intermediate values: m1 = 11.0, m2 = 11.1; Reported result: -57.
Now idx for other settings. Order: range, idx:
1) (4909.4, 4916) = -197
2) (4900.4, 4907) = -129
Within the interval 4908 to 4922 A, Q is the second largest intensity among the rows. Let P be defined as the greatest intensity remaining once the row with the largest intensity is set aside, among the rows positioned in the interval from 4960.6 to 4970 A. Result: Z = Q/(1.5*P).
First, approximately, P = 11.22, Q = 10.96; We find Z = 0.651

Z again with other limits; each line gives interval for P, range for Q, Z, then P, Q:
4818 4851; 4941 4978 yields 0.692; 11.3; 11.73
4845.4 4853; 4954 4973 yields 0.670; 11.19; 11.25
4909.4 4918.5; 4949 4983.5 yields 0.714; 10.96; 11.73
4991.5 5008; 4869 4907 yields 0.695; 10.97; 11.43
